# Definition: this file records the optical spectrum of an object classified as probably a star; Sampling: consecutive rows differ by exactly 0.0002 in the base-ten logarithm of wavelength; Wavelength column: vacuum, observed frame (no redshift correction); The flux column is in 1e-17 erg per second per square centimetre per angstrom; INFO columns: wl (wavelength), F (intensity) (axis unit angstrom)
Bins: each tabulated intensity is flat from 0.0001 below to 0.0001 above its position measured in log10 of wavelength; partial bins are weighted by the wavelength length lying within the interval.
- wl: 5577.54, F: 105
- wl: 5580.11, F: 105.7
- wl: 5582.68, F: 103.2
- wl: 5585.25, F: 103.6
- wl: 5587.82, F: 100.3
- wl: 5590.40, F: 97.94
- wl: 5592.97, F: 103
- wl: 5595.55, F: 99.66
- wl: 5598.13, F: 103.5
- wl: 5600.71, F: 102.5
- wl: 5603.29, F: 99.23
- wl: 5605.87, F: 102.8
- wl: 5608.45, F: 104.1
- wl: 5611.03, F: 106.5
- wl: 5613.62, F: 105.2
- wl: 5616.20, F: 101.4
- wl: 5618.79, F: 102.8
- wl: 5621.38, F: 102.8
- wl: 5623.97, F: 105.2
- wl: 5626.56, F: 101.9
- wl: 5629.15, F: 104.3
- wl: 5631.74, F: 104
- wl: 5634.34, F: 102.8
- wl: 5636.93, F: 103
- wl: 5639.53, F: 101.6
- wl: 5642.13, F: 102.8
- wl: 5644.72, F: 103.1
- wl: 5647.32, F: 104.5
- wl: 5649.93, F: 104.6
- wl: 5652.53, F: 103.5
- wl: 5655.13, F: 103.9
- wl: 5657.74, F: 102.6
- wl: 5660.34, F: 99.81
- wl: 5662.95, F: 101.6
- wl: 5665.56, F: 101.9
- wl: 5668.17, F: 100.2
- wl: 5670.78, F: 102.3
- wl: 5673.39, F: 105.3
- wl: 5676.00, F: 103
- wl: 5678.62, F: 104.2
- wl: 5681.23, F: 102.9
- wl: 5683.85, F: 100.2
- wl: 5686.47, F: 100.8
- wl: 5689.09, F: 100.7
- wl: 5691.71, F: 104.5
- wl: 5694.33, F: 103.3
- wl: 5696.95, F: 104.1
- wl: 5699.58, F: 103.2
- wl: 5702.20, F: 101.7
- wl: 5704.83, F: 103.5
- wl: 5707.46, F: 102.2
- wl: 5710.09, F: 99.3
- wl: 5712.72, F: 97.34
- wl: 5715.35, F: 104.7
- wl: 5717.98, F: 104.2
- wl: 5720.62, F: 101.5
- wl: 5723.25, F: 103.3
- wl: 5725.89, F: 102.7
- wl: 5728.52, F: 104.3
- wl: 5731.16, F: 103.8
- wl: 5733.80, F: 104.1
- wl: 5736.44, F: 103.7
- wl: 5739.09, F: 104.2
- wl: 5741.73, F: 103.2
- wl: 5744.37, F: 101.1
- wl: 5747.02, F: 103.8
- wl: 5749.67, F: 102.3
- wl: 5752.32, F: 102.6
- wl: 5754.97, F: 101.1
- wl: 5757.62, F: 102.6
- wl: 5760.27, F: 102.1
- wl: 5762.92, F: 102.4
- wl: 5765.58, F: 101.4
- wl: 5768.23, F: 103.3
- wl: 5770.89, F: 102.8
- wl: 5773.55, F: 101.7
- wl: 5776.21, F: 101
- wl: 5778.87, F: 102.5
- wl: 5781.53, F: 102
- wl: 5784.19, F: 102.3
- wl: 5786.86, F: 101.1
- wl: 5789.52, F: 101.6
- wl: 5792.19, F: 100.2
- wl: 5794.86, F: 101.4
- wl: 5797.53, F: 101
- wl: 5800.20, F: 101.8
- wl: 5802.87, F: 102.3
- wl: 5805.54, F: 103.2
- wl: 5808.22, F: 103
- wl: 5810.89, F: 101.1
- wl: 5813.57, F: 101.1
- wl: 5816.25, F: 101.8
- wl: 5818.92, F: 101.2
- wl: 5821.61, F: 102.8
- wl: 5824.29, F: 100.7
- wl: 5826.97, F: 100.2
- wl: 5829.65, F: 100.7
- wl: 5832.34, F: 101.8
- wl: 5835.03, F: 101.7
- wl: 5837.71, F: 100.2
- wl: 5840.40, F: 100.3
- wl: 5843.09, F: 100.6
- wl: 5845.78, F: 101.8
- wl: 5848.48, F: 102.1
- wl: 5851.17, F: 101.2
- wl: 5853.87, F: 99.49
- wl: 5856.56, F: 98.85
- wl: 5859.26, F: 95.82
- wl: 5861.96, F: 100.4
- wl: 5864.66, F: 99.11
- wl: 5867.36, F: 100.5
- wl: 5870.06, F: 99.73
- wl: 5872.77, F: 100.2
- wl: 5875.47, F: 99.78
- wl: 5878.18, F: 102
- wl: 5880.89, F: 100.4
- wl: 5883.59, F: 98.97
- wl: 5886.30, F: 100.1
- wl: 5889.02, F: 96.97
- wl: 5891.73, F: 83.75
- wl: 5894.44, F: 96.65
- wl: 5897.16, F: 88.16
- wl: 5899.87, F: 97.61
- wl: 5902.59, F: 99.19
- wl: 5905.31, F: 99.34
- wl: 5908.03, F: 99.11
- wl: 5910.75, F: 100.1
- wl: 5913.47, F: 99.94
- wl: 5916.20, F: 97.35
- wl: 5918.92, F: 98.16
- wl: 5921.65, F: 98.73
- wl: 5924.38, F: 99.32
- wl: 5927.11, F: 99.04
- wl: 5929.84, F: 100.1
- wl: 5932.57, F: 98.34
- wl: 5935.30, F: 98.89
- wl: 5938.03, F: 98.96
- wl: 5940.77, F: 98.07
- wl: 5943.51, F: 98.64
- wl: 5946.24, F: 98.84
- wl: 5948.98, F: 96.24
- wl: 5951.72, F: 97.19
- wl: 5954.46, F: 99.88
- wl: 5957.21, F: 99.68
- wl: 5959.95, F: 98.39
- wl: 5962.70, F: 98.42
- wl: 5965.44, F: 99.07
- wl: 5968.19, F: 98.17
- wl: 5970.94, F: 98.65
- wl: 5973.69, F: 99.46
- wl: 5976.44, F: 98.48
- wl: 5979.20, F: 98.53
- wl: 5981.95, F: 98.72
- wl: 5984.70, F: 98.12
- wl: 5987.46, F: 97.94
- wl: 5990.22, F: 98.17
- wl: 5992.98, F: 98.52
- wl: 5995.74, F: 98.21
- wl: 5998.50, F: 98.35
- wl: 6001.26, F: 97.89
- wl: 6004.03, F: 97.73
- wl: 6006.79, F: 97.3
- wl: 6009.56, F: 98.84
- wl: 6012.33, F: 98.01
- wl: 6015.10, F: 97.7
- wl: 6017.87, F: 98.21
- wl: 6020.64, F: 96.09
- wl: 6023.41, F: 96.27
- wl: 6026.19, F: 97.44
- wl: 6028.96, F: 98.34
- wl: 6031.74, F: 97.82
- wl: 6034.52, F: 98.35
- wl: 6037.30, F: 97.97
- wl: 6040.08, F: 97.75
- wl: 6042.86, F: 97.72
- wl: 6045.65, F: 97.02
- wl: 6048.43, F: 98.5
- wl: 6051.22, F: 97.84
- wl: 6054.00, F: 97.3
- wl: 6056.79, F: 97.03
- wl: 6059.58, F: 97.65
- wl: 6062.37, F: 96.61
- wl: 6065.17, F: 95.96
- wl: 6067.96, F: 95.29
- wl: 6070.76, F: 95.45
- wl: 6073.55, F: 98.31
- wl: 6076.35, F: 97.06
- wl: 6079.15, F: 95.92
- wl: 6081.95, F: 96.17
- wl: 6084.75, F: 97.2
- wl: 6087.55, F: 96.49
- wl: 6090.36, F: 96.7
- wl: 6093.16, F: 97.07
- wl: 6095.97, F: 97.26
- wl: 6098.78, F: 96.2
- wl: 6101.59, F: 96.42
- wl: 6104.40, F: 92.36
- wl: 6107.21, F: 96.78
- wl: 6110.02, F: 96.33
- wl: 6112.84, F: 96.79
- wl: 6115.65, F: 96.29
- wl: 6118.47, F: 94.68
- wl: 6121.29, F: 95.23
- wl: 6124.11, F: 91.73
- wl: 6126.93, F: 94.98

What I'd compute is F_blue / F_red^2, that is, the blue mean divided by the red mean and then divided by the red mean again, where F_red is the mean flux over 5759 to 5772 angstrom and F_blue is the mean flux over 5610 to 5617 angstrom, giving 0.0100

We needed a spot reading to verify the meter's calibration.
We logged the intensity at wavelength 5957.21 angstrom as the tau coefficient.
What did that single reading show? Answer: 99.68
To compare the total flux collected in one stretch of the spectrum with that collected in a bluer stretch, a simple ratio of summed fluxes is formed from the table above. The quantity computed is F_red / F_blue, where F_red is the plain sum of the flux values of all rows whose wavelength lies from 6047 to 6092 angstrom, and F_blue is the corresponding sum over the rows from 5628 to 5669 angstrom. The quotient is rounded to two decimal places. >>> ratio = 0.94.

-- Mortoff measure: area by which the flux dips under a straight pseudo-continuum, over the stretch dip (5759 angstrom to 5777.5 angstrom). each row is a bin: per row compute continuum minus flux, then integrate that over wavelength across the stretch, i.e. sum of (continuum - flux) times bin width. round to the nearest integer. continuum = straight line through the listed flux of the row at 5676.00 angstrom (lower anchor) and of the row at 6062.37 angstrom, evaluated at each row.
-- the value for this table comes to -12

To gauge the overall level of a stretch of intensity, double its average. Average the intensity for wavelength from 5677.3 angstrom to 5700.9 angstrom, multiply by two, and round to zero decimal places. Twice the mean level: 205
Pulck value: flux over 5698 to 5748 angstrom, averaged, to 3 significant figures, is 103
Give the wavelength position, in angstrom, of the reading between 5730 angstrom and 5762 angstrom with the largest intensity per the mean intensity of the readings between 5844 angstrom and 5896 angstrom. 5739.09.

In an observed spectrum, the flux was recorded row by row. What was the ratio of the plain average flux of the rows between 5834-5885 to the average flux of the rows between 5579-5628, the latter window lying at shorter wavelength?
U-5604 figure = 0.98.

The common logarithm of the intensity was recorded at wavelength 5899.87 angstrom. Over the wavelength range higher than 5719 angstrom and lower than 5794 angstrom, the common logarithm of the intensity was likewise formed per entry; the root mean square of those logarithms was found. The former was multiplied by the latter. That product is 4.00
